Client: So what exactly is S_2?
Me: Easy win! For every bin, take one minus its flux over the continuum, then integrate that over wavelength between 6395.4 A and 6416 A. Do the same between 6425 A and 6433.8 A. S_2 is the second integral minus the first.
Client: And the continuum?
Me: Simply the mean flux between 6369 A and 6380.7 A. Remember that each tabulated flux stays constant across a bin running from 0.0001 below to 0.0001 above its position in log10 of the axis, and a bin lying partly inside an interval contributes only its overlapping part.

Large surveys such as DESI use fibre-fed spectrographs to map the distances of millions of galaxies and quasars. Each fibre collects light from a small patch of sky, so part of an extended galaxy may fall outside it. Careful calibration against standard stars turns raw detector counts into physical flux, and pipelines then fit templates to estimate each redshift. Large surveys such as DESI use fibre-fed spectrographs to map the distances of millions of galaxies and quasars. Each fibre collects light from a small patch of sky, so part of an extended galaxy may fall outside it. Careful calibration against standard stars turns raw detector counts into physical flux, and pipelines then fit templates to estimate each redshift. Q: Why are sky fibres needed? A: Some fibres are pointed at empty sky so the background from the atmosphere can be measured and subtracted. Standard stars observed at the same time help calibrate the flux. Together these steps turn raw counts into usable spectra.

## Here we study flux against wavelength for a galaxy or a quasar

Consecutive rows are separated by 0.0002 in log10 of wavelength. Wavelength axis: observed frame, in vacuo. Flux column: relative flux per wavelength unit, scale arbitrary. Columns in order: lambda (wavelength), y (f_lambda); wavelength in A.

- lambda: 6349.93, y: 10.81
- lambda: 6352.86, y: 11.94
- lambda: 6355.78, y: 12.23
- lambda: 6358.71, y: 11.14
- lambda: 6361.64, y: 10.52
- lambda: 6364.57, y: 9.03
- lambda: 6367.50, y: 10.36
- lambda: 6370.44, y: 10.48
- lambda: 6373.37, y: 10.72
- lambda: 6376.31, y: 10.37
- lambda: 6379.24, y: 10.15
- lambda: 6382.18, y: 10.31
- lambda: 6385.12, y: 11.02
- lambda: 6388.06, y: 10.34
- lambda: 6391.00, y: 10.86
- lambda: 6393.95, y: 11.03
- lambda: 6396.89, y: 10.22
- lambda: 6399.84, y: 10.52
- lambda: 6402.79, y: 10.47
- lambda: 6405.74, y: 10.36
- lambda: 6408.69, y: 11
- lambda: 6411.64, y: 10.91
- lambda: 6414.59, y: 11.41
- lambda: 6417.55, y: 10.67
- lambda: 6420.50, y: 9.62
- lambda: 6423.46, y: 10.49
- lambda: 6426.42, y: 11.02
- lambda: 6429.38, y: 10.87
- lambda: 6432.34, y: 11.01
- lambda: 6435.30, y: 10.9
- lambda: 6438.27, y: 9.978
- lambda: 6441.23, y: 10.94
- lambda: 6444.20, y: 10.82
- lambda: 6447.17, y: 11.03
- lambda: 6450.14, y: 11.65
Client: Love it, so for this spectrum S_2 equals 0.1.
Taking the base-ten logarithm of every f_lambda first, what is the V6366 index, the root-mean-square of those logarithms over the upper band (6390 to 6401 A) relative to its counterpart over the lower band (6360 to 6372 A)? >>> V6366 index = 1.024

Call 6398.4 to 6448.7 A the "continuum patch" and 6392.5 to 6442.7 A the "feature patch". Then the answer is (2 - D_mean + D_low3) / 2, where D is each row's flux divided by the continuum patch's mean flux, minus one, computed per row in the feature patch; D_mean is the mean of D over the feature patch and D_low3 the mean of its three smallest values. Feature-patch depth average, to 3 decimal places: 0.966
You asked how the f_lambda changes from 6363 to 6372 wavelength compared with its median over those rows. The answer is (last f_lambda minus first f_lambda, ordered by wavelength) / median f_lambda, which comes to 0.14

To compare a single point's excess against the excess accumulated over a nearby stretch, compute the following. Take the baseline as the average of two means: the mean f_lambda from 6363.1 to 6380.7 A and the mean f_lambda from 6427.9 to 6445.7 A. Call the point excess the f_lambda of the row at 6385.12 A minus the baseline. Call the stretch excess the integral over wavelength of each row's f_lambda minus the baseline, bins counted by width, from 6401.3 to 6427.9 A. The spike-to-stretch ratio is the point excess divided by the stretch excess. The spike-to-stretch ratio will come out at 0.11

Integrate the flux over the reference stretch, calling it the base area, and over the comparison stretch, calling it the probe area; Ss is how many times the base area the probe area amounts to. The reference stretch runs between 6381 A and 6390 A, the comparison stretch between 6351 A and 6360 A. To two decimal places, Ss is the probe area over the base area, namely 1.11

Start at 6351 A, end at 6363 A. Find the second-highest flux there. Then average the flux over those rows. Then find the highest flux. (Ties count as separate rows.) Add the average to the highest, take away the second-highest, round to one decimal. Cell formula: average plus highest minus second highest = 11.7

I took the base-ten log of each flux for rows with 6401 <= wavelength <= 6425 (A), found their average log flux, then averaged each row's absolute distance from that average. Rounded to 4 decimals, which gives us 0.0157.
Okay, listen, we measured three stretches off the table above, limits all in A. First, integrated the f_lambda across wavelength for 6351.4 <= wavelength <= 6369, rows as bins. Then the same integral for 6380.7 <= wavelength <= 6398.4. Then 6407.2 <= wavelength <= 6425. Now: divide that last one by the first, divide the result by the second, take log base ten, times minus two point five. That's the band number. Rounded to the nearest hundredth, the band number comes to 5.69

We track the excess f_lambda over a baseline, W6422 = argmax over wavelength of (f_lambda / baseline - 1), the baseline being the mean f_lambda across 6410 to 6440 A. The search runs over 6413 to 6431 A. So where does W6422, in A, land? 6414.59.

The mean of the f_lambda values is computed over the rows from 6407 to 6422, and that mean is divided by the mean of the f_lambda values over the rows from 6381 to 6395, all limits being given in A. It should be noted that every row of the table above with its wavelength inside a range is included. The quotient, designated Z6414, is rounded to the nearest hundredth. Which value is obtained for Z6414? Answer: 1.00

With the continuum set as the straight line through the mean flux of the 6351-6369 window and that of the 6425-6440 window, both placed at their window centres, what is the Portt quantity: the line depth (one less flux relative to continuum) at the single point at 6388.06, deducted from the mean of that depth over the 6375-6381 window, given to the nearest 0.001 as 0.009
